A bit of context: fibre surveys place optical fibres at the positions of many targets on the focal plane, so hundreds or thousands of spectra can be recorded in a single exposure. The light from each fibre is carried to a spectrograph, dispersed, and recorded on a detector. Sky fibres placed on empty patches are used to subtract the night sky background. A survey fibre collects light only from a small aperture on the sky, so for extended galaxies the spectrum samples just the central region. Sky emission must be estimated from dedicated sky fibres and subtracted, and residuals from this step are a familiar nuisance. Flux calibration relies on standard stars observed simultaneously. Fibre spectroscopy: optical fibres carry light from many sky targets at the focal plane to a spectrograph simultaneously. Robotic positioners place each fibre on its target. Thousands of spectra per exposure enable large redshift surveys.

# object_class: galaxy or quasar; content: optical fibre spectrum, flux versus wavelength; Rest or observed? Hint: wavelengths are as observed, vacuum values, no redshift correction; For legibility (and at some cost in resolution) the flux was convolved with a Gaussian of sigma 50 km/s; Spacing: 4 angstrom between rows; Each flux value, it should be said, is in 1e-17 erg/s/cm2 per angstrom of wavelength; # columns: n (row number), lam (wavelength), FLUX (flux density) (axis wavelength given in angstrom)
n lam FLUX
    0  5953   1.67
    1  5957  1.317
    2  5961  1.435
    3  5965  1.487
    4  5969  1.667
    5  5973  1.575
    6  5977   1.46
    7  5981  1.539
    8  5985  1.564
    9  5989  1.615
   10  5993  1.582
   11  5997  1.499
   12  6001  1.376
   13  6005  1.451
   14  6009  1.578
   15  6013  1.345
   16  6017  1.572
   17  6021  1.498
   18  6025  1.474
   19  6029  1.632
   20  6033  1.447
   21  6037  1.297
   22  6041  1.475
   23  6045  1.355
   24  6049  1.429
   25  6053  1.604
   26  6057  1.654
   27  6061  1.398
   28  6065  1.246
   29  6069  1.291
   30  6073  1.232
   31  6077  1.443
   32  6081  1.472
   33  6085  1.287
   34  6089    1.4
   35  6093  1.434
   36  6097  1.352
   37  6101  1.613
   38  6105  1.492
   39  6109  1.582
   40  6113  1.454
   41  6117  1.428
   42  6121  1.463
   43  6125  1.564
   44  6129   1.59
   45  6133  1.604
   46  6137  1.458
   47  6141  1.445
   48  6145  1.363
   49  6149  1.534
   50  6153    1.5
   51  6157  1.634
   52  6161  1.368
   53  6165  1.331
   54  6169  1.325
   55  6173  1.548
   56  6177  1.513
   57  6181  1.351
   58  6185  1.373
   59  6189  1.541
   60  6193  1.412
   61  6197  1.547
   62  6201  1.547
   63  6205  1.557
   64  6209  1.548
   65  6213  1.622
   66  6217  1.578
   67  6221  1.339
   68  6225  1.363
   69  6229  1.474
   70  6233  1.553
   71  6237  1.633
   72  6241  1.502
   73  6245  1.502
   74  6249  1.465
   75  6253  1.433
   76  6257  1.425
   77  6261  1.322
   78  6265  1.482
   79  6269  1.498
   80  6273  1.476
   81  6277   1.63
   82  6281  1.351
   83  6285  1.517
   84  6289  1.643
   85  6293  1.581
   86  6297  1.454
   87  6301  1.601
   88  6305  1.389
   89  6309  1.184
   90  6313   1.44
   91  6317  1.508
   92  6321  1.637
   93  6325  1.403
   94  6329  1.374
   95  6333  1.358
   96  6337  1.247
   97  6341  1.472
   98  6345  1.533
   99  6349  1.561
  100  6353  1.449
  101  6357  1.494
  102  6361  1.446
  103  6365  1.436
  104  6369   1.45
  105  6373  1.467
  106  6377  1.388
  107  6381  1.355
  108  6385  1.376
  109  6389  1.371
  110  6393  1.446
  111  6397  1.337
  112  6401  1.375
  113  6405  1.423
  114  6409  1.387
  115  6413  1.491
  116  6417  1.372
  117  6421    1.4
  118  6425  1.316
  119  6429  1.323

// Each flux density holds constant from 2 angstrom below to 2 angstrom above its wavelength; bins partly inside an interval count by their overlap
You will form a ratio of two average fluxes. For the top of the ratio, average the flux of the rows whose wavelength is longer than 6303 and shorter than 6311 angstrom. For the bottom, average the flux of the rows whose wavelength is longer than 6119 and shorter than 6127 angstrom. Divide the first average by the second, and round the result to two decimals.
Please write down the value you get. 0.85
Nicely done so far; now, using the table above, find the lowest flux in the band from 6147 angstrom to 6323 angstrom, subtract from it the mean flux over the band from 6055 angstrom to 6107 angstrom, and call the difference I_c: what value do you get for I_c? -0.22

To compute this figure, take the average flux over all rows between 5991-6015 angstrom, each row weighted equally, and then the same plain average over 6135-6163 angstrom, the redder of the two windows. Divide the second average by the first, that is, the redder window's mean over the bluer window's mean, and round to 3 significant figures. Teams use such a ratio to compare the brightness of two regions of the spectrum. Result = 1.00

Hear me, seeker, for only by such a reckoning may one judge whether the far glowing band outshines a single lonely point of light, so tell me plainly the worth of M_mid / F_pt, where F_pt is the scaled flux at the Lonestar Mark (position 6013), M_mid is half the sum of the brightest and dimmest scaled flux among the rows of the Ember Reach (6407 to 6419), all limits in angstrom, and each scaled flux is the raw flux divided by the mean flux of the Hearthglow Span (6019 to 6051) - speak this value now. 1.06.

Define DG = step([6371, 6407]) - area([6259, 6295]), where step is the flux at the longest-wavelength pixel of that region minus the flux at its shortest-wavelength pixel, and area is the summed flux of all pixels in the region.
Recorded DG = -13.5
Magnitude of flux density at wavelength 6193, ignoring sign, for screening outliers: 1.41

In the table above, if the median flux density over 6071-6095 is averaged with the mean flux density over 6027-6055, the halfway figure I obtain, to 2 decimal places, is 1.44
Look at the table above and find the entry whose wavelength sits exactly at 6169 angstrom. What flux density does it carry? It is 1.325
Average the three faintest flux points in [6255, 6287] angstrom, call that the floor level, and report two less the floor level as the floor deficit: 0.63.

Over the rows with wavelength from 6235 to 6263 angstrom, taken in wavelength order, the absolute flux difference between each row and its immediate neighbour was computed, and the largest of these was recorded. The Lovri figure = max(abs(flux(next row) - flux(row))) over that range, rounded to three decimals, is 0.131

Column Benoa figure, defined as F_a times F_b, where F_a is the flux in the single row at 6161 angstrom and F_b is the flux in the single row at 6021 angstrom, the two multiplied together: 2.05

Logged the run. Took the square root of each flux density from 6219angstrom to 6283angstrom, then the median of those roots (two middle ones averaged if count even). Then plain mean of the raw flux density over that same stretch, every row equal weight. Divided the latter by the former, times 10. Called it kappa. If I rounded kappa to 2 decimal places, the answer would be 12.07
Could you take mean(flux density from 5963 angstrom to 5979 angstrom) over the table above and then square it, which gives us 2.39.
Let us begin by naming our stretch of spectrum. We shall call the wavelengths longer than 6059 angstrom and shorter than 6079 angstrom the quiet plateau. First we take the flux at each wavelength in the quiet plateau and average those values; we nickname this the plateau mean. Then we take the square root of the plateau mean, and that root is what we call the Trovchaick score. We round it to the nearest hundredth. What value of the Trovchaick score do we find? 1.15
